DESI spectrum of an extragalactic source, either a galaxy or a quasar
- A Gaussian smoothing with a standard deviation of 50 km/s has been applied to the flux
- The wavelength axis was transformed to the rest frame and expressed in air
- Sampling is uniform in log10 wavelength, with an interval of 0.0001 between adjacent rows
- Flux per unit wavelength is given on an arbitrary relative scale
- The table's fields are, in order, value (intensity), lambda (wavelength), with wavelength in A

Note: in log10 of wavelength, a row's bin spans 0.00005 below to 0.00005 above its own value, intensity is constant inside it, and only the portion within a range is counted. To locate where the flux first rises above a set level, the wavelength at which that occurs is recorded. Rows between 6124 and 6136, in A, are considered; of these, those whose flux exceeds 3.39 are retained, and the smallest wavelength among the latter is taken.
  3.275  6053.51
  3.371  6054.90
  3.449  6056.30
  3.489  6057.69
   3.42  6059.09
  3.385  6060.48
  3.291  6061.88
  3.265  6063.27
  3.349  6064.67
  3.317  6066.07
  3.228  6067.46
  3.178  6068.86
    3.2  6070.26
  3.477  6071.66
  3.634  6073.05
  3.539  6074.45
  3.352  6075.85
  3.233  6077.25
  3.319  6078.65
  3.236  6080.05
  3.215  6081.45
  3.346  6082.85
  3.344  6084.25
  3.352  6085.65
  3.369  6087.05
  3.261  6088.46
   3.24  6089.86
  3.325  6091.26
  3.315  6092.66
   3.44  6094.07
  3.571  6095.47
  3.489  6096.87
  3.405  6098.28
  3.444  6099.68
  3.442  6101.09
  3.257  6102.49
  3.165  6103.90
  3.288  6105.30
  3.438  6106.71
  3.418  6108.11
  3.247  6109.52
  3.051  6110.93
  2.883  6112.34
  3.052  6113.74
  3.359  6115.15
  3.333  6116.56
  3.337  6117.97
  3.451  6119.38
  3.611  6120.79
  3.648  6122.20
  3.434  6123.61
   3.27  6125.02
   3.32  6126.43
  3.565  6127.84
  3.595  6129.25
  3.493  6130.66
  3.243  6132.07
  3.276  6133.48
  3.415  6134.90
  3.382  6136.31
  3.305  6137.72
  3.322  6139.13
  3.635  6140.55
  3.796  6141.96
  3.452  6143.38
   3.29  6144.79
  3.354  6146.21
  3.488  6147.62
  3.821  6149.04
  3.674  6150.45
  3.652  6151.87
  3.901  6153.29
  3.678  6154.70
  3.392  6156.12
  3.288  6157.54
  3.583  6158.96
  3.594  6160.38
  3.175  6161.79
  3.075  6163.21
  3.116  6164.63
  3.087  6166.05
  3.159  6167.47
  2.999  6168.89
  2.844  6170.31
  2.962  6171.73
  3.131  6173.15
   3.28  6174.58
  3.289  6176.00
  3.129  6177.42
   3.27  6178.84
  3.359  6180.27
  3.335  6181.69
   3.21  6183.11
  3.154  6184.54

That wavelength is 6127.84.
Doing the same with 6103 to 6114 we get 6106.71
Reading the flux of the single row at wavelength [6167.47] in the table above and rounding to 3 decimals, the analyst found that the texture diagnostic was 3.159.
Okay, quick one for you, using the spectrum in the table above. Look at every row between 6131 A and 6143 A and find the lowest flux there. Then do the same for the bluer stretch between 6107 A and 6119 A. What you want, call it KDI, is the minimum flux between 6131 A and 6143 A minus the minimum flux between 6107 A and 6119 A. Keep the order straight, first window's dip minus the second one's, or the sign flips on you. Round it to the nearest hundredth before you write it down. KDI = 0.36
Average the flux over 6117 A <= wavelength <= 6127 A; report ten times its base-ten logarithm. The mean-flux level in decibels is 5.36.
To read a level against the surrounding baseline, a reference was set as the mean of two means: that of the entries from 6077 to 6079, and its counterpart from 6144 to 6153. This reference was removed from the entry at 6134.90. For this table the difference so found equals 0.00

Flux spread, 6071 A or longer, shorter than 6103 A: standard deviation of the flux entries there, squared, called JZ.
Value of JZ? 0.013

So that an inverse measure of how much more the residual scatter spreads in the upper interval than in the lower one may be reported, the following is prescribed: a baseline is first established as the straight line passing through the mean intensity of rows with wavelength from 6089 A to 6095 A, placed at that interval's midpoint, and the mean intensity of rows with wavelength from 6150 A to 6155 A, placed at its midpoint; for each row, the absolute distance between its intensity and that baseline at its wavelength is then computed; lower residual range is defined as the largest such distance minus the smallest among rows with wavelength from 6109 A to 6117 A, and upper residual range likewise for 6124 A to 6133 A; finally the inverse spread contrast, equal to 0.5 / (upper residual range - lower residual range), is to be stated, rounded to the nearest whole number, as -5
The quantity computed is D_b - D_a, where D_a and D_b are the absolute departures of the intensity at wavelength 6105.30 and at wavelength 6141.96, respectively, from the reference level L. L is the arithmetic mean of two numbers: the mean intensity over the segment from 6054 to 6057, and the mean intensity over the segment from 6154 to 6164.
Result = 0.28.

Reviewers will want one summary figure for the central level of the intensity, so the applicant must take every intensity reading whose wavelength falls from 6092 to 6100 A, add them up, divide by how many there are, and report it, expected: 3.44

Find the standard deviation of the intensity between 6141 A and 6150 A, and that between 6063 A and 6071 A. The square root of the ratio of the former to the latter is 1.83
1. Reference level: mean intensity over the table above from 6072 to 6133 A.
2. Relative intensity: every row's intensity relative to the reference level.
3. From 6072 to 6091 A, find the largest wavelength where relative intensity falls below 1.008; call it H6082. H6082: 6089.86 A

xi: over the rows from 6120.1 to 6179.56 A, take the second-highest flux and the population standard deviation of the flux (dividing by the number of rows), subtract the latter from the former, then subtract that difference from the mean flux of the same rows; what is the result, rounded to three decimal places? -0.199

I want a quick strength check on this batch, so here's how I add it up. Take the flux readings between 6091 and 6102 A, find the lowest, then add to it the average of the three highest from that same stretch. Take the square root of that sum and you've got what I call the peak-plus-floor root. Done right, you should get 2.61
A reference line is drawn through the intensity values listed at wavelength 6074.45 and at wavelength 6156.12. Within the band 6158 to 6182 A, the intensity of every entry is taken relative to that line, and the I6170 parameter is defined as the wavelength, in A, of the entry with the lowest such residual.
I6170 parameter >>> 6170.31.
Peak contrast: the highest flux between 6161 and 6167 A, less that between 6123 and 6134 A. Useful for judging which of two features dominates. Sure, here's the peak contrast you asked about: -0.4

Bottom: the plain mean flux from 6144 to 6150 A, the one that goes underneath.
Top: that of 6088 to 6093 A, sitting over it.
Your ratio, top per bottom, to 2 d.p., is 0.94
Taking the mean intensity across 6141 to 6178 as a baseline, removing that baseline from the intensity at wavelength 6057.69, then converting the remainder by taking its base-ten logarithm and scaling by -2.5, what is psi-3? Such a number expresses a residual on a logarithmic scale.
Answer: 2.2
